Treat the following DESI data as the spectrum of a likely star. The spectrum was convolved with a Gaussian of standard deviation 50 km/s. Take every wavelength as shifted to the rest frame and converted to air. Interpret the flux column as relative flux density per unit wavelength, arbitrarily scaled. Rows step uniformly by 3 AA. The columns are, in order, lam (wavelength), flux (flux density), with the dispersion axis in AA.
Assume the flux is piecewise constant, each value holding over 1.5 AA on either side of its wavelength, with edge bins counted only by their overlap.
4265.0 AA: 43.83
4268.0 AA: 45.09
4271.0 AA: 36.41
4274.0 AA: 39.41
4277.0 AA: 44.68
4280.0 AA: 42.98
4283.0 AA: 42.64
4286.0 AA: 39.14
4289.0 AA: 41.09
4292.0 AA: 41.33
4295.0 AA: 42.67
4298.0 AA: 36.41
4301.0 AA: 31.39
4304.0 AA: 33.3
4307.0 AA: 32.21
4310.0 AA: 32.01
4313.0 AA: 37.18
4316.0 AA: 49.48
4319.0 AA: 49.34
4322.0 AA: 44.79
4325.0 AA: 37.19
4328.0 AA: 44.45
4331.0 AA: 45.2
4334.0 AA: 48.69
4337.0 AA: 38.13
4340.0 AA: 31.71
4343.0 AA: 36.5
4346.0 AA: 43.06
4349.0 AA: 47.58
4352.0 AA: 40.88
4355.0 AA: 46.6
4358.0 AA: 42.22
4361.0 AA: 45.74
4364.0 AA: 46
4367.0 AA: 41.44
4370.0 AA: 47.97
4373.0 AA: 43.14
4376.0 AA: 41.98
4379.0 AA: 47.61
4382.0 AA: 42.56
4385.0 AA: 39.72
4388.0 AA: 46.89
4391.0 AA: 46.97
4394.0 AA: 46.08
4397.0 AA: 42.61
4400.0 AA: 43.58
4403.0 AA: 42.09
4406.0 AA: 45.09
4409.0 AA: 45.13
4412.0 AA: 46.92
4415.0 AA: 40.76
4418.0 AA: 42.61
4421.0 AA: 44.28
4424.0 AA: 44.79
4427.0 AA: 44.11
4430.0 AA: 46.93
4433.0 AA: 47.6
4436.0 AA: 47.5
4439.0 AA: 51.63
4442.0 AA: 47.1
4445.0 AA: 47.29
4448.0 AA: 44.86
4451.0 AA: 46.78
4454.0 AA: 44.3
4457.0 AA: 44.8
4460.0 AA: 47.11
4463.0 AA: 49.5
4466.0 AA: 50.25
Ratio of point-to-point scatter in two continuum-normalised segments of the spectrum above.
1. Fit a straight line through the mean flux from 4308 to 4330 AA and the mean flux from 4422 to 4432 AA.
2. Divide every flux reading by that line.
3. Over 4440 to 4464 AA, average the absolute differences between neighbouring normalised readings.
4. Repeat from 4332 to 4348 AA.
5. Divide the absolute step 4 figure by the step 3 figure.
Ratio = 4.5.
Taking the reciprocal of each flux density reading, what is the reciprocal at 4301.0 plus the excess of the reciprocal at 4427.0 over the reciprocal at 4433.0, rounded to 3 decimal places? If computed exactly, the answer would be 0.034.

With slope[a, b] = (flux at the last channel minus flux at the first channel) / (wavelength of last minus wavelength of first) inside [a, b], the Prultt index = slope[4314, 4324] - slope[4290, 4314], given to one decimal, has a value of -0.6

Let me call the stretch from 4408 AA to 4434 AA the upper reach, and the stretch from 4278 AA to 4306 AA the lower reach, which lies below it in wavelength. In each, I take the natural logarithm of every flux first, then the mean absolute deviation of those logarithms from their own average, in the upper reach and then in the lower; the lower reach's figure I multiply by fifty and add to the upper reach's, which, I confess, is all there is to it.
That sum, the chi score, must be 4.8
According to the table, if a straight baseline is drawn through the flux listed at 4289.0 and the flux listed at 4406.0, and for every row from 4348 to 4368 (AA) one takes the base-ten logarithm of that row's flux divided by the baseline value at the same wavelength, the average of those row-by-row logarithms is 0.008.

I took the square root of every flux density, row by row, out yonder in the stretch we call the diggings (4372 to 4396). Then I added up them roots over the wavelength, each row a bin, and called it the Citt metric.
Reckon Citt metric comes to 160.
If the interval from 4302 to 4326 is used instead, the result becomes 150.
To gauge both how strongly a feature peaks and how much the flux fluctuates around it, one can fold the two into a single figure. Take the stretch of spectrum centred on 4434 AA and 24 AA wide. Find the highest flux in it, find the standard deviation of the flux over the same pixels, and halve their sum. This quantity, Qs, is 26.9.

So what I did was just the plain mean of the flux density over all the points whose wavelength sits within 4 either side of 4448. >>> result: 46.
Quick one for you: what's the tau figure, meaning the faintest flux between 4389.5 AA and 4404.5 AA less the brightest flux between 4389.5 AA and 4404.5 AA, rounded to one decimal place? -4.9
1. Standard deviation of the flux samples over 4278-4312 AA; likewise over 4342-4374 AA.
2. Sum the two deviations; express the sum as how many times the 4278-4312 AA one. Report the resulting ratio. 1.7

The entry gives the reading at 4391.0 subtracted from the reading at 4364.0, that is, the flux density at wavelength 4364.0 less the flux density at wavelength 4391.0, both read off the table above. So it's -1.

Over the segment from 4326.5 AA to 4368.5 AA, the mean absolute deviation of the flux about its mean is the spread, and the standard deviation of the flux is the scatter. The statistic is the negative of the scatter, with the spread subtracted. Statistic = -8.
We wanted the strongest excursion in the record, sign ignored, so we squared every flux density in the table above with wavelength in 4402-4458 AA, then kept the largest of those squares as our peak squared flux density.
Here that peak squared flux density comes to 2666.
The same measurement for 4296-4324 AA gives 2448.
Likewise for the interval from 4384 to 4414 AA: 2206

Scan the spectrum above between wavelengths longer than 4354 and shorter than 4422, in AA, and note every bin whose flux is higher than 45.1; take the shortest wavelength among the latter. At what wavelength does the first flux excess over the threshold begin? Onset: 4355.0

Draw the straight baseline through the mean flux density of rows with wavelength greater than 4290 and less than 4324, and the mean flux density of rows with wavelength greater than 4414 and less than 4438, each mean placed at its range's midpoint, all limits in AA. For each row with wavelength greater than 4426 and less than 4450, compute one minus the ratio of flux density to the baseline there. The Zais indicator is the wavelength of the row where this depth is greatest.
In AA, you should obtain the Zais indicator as 4448.0 AA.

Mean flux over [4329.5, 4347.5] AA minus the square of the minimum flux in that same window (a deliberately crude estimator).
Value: -965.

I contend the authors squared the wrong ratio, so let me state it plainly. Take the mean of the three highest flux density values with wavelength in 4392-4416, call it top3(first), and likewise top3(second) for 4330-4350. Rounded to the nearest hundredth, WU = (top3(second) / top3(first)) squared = 1.05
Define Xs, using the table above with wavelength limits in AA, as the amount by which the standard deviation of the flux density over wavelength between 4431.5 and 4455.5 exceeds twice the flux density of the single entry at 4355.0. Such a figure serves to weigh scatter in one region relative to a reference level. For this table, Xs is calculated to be -91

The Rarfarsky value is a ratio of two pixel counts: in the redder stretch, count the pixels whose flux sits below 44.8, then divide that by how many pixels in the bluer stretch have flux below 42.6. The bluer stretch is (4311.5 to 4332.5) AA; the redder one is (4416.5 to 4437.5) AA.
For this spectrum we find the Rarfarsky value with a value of 2.0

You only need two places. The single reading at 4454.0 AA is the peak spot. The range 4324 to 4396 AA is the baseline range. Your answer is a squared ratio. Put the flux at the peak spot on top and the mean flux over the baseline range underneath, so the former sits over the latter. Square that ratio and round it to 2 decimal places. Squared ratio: 1.05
